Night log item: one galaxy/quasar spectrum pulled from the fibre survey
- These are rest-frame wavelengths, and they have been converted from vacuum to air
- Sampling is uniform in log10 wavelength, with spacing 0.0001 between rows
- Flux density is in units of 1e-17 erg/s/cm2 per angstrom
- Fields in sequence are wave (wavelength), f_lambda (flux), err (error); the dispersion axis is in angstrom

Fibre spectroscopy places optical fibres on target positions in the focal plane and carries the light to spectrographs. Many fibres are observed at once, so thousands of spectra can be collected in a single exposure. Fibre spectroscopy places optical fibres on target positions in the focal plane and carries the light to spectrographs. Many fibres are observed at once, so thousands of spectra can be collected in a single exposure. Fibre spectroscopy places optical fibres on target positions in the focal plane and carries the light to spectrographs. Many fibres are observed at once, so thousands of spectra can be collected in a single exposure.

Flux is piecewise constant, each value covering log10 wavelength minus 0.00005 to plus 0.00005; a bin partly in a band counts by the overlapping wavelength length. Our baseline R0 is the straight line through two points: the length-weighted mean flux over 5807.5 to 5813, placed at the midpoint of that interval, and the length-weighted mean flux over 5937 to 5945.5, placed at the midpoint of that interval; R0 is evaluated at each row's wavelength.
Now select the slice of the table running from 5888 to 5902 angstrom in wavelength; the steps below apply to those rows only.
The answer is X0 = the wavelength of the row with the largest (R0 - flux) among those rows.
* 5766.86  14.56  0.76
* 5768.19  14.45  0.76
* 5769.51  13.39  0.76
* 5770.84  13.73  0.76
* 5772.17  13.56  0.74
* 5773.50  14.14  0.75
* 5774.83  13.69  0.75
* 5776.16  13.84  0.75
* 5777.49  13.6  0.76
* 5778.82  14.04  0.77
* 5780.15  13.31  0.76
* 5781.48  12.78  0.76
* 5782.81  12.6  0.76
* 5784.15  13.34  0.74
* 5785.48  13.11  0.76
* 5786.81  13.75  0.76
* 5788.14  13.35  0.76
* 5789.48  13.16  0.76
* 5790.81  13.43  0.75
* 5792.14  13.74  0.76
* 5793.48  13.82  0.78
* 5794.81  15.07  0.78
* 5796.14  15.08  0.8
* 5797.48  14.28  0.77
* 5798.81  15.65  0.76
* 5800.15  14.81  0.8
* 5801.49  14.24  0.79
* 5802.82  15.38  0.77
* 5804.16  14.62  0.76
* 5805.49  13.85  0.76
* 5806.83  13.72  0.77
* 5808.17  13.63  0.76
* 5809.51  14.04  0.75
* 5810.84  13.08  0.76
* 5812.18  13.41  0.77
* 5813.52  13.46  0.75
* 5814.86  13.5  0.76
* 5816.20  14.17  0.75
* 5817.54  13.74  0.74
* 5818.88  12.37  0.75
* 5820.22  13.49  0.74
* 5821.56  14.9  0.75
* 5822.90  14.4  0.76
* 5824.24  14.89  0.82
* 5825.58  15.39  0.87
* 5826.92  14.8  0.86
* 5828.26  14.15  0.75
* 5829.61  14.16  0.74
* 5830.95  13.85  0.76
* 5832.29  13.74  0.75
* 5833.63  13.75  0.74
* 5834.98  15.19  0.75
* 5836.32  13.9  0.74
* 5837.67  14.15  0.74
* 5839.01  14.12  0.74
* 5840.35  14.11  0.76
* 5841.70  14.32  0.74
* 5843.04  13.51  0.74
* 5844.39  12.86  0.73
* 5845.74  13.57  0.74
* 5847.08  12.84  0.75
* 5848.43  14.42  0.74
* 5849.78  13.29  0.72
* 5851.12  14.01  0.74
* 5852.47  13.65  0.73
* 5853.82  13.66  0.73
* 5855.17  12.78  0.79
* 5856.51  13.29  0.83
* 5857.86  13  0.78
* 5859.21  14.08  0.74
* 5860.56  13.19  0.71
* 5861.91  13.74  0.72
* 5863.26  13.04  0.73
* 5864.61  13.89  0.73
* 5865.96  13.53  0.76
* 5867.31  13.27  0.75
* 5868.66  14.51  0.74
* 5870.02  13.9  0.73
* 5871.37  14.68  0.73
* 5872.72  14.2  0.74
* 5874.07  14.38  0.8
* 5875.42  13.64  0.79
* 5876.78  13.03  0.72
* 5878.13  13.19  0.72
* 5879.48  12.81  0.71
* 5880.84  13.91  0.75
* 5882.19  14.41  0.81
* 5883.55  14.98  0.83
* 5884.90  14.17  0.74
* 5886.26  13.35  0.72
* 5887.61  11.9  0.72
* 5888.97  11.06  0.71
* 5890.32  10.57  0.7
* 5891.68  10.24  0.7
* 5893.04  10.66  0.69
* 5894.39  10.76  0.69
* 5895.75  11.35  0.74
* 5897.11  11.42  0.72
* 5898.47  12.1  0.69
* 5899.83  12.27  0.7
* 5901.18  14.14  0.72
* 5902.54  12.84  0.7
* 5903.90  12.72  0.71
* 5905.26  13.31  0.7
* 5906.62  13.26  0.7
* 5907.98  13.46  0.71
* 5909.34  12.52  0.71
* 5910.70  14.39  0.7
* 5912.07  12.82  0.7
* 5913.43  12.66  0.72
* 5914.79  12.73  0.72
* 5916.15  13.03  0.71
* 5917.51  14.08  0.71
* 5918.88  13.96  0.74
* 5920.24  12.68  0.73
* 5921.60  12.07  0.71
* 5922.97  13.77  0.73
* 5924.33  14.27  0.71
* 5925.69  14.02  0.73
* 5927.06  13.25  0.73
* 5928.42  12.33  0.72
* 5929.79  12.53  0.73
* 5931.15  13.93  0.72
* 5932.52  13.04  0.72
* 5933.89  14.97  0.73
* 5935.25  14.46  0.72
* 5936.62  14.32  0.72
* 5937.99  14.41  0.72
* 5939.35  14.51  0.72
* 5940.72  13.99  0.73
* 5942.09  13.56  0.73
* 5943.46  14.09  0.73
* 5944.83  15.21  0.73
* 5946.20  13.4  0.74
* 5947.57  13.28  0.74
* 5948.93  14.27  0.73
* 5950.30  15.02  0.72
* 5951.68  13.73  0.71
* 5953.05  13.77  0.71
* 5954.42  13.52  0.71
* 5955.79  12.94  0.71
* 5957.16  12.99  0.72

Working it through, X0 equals 5891.68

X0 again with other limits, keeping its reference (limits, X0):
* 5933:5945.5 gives 5942.09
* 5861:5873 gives 5863.26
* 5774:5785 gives 5782.81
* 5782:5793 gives 5782.81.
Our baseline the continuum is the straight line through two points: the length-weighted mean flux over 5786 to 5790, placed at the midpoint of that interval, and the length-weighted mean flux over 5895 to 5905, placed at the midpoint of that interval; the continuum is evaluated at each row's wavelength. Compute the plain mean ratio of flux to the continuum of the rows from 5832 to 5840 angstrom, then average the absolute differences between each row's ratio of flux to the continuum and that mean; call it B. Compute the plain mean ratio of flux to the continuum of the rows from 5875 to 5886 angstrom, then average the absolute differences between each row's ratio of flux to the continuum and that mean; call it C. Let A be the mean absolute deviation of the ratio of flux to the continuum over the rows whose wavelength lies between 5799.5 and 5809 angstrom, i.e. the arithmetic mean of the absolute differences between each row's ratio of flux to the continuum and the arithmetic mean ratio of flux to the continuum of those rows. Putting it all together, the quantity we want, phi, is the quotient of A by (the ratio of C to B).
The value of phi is 0.022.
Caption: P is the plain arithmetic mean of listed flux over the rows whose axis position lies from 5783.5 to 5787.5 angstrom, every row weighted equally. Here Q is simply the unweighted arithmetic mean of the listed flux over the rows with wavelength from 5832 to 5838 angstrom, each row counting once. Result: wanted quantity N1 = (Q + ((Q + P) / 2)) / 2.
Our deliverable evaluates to 14.0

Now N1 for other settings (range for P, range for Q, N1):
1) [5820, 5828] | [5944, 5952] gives 14.3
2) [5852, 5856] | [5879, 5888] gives 13.6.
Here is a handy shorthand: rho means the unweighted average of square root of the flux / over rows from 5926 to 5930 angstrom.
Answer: 3.56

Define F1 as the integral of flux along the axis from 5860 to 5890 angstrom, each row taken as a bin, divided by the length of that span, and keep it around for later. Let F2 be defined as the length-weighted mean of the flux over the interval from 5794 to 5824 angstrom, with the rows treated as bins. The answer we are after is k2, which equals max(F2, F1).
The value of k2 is 14.1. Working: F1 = 13.5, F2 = 14.1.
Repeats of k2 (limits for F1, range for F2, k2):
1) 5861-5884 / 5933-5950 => 14.2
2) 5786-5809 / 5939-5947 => 14.2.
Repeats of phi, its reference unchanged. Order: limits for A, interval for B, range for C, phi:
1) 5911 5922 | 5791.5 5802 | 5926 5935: 0.029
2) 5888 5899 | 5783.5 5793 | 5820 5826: 0.014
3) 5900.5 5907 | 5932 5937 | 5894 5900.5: 0.038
